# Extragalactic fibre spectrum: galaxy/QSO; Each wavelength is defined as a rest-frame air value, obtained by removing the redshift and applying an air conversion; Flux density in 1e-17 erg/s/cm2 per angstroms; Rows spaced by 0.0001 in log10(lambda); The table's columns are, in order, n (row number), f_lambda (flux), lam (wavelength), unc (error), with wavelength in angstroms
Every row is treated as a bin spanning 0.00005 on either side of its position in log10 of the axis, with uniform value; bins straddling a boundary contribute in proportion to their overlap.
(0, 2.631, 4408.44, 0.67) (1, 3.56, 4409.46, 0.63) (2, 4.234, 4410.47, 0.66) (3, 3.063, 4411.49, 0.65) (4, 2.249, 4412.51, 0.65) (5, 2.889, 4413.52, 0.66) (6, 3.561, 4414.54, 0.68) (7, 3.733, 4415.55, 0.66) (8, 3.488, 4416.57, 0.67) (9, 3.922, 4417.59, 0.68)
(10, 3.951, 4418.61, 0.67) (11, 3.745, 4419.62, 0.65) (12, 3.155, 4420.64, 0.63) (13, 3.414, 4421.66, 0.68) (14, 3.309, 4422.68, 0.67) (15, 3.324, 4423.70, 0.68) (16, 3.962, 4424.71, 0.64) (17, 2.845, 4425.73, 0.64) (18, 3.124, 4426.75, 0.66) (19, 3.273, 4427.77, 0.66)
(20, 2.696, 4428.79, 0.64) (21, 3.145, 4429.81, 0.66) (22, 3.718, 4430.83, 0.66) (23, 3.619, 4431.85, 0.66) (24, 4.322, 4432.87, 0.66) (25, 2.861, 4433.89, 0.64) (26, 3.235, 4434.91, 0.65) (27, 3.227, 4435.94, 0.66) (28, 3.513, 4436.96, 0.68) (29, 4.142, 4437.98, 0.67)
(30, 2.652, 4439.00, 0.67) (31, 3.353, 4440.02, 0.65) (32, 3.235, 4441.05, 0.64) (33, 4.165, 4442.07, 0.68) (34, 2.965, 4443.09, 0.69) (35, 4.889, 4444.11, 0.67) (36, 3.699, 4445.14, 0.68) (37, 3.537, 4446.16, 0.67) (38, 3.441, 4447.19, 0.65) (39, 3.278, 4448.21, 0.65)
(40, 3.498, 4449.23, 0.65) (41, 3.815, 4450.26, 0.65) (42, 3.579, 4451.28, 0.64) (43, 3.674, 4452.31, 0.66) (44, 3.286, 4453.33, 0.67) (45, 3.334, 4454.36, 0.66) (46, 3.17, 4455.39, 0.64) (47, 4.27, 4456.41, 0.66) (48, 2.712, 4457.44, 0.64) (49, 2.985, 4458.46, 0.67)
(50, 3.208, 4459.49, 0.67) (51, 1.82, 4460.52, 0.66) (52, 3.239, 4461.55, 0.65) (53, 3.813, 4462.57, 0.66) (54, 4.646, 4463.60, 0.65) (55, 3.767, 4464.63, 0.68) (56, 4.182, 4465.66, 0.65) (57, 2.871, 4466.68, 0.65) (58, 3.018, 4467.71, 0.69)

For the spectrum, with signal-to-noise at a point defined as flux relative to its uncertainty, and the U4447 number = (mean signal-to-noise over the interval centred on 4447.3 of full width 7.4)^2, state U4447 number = 32.0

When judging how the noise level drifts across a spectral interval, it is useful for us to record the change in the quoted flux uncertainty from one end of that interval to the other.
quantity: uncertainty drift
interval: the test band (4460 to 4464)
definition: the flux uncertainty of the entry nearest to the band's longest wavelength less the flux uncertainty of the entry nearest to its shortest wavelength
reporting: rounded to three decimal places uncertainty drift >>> -0.010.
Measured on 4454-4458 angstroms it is -0.020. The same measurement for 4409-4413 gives 0.020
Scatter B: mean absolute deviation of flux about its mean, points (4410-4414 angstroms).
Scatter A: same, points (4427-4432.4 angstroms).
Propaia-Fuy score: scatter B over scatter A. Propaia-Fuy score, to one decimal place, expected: 1.9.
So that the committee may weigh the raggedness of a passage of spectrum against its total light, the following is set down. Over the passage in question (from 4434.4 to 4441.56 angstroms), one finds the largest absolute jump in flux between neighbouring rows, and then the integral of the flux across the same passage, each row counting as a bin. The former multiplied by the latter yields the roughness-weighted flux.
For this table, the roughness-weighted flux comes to 35.6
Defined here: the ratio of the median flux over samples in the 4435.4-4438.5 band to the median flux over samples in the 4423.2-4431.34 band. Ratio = 1.09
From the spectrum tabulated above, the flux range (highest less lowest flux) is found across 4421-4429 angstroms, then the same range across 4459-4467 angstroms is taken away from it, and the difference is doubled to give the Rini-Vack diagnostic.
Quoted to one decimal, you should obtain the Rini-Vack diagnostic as -3.1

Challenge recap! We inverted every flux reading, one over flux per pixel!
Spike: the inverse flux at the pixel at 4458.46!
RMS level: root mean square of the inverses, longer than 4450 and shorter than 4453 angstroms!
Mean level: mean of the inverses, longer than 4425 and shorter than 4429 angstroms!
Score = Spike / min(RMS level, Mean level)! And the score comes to 1.2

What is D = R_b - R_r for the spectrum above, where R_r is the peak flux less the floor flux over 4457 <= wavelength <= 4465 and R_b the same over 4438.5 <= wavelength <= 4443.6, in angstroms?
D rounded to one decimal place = -1.3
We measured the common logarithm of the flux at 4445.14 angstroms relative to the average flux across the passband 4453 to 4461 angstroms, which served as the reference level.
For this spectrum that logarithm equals 0.077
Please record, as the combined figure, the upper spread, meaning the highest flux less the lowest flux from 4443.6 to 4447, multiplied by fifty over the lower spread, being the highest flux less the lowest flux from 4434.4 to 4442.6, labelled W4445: 45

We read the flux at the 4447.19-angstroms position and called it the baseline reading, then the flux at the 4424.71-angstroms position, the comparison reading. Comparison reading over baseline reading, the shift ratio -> 1.15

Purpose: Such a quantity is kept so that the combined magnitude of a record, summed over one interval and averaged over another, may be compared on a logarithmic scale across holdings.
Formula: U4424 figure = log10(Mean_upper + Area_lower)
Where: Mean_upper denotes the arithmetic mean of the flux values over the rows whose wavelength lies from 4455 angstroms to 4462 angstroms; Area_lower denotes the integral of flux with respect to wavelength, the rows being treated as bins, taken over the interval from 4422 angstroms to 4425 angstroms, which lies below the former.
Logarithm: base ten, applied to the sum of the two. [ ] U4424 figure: 1.1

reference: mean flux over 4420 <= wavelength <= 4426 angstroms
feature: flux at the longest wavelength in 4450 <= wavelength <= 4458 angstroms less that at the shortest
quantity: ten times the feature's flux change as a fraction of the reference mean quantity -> -3.3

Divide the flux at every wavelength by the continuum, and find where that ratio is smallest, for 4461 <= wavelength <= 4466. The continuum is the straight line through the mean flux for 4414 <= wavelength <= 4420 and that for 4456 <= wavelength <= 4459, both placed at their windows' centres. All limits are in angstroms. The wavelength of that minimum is 4461.55 angstroms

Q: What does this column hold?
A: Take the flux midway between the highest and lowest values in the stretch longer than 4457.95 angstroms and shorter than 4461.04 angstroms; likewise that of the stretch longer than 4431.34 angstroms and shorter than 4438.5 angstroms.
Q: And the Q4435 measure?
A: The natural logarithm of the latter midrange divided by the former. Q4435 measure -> 0.36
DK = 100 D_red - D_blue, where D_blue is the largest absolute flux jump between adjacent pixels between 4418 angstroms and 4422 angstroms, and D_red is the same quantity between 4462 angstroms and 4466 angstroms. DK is 87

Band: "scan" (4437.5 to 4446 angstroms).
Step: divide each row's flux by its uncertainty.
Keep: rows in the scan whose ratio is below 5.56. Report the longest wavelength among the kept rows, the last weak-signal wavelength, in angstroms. 4445.14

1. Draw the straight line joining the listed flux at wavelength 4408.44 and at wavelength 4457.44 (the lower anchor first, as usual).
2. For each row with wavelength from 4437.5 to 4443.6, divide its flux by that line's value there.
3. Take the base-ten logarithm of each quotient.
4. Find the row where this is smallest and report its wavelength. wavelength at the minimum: 4439.00 angstroms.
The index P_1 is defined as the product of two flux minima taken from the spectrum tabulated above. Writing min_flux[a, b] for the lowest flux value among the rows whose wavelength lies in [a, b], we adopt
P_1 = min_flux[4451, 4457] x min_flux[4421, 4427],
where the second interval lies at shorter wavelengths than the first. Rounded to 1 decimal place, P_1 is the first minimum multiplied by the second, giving 9.0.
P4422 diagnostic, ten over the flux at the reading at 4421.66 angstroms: 2.9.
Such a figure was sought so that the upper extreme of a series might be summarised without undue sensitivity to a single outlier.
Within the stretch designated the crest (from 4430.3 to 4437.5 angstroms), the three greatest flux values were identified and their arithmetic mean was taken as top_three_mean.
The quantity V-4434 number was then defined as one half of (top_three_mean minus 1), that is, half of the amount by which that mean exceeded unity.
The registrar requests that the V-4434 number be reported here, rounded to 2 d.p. 1.44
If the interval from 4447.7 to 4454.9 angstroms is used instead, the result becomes 1.34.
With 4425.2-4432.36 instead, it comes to 1.27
